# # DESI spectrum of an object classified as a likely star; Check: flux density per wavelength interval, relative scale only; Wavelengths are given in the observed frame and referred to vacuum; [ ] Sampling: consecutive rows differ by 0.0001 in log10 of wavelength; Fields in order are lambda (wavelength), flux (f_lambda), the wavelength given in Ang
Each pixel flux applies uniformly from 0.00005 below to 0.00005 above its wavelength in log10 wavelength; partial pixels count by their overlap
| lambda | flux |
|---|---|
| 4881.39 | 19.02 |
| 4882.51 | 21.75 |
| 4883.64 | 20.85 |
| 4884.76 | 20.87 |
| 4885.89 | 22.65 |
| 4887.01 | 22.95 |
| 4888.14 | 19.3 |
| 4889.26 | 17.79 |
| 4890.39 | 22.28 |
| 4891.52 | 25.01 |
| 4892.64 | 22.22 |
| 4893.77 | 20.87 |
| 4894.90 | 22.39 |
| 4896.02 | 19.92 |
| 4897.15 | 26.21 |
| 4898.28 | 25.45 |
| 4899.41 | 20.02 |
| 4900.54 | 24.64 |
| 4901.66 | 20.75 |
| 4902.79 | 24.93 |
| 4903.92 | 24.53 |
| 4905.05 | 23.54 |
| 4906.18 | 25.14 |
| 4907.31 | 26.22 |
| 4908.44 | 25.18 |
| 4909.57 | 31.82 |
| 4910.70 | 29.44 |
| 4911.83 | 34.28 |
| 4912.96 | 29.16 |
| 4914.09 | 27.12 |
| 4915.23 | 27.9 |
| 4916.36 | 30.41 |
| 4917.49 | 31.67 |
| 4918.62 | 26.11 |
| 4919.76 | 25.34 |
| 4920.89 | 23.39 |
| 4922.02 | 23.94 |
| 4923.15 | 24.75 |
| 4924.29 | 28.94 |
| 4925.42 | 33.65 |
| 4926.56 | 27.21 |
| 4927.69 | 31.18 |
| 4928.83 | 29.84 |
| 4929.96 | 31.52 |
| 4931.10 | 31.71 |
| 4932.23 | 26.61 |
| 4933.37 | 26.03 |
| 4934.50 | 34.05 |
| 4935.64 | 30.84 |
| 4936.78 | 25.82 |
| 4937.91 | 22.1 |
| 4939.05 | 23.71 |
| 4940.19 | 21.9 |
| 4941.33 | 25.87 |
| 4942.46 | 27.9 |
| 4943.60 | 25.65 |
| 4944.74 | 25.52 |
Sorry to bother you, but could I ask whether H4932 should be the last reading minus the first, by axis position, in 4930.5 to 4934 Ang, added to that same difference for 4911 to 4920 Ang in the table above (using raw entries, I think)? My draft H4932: -15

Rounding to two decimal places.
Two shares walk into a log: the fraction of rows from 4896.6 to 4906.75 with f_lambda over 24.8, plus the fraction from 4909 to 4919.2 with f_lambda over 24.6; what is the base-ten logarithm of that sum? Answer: 0.16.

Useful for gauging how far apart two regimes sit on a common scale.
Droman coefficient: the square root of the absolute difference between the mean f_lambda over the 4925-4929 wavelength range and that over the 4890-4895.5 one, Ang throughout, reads 2.8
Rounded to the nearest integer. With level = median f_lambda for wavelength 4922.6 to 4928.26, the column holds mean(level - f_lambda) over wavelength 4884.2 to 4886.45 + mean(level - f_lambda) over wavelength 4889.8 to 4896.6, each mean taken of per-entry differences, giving 14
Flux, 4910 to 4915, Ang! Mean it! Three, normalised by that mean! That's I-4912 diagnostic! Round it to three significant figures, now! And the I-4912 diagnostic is 0.100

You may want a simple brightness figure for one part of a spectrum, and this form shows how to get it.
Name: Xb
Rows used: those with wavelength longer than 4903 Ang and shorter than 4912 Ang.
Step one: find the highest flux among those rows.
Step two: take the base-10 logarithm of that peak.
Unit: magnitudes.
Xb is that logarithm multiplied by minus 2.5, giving -3.84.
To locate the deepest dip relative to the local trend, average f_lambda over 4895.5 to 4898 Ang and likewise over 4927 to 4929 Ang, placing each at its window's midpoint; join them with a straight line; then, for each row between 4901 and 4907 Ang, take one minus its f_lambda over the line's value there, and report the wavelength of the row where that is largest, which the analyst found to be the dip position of 4901.66 Ang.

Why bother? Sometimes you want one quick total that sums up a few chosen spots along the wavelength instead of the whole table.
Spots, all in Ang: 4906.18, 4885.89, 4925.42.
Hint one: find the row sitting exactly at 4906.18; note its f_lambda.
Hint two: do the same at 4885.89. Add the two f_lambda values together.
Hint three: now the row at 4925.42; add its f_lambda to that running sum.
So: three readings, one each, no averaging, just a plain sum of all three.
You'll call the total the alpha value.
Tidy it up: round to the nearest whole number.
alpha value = 81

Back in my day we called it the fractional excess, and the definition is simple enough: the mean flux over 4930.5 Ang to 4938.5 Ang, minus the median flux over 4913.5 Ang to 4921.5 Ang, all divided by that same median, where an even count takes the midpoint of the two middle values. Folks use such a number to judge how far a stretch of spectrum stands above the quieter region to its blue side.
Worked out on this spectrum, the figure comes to 0.04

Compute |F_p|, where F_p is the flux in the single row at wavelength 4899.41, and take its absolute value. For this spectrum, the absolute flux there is 20.0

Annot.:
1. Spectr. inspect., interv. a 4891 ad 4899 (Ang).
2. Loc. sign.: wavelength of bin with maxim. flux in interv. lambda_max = 4897.15 Ang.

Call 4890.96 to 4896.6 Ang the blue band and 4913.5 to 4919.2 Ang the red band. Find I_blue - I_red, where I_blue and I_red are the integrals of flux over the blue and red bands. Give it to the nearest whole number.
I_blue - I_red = -38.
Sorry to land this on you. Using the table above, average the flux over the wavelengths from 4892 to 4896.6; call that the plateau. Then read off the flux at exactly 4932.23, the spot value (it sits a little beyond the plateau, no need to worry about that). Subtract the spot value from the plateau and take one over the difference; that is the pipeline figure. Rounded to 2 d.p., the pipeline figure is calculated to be -0.19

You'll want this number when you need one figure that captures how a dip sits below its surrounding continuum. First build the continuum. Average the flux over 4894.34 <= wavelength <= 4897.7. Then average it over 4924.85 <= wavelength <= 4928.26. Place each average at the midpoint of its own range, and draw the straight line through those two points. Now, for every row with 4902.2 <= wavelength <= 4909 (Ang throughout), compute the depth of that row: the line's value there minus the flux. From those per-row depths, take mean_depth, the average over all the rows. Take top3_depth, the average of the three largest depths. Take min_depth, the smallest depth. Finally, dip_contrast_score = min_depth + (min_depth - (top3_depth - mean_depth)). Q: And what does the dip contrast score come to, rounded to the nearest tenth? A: -1.5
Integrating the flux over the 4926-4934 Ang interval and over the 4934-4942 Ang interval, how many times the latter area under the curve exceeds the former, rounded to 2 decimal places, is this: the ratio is 0.90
